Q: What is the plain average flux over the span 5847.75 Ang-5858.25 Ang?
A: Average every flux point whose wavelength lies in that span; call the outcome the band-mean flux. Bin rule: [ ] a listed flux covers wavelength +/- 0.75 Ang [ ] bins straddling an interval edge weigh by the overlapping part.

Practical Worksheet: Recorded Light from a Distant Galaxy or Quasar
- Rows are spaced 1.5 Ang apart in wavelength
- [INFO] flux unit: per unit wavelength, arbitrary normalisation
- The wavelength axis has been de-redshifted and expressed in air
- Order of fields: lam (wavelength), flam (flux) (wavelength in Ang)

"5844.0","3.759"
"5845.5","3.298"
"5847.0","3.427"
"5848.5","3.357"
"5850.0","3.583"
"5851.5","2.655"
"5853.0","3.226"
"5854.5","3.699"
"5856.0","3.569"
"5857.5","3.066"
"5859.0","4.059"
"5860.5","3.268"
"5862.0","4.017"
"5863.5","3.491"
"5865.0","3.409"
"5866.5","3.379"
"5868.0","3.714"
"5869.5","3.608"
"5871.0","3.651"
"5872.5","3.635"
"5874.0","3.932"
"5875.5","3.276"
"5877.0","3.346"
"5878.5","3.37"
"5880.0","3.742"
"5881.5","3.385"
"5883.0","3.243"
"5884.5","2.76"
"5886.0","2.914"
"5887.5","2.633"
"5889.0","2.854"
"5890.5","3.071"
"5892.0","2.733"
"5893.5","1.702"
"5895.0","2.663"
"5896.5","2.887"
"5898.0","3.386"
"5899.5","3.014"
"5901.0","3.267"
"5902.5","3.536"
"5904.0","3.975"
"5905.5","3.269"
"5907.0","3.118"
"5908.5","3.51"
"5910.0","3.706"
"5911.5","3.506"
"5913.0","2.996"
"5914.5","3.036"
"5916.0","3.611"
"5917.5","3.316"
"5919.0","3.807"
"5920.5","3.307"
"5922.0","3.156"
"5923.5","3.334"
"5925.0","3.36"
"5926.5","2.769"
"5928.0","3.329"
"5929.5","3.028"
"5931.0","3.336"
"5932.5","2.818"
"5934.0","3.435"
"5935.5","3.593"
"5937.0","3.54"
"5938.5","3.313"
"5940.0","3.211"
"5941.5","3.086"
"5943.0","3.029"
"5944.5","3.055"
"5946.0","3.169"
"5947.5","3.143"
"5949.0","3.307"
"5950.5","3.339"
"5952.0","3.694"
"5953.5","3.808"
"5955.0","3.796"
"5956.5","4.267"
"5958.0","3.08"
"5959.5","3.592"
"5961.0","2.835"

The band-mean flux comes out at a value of 3.31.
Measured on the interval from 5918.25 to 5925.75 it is 3.39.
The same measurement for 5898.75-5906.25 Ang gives 3.41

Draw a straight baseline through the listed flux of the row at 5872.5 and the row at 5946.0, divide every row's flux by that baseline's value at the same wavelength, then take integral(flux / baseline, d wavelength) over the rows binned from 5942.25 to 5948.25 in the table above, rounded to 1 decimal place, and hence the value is 5.9 Ang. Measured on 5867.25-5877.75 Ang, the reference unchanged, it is 10.4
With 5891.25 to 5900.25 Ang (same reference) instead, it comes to 7.1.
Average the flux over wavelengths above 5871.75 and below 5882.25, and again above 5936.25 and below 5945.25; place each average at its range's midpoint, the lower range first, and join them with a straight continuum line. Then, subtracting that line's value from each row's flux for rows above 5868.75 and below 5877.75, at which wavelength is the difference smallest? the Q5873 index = 5875.5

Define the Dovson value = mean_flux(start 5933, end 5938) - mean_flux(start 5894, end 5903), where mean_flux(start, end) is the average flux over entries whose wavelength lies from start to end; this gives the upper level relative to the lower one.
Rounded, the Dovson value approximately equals 0.40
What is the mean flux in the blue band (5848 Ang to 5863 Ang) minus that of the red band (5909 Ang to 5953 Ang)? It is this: 0.2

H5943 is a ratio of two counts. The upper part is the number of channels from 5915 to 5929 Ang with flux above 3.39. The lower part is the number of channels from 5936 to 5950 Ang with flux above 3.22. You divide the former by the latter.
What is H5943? 0.67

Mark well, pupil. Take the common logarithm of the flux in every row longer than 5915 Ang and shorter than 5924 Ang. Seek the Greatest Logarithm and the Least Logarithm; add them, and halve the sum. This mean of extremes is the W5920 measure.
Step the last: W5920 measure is 0.54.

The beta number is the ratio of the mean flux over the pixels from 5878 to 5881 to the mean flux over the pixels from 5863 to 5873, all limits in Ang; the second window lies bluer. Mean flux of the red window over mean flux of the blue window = 1.00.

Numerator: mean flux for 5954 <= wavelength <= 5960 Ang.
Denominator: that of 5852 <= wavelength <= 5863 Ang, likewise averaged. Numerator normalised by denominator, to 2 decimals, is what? 1.04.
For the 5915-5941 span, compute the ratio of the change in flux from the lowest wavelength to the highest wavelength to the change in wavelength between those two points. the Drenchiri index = -0.02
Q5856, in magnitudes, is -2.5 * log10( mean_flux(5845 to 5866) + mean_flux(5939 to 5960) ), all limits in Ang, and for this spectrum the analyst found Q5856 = -2.09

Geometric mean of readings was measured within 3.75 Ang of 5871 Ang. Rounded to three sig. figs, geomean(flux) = 3.71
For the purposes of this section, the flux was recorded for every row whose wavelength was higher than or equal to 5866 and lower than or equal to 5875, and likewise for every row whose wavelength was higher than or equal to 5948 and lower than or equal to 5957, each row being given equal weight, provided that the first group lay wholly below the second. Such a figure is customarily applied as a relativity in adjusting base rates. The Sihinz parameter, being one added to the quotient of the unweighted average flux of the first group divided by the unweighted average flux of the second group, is 1.99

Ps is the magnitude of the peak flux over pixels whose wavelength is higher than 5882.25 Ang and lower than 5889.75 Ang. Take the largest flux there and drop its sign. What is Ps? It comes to 3.24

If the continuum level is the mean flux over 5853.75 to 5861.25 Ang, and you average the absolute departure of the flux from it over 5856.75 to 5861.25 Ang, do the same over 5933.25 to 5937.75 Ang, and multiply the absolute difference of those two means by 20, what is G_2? 7.3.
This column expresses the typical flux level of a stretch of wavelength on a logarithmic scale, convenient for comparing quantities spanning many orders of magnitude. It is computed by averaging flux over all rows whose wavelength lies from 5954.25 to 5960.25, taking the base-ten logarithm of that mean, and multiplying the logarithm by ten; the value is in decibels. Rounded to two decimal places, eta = 5.66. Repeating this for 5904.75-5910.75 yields 5.32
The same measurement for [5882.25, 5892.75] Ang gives 4.60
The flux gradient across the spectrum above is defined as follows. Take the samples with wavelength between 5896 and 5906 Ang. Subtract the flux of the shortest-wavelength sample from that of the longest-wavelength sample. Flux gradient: 0.38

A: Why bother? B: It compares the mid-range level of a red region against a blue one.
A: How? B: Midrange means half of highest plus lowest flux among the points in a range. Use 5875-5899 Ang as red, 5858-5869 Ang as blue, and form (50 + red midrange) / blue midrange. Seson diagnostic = 14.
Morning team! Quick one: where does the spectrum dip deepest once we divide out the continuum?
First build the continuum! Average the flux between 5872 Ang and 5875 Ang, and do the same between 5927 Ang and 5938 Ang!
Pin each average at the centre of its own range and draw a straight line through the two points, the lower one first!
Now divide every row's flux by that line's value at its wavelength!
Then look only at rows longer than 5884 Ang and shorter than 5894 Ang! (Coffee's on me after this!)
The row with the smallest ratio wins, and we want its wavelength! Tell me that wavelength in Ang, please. 5893.5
